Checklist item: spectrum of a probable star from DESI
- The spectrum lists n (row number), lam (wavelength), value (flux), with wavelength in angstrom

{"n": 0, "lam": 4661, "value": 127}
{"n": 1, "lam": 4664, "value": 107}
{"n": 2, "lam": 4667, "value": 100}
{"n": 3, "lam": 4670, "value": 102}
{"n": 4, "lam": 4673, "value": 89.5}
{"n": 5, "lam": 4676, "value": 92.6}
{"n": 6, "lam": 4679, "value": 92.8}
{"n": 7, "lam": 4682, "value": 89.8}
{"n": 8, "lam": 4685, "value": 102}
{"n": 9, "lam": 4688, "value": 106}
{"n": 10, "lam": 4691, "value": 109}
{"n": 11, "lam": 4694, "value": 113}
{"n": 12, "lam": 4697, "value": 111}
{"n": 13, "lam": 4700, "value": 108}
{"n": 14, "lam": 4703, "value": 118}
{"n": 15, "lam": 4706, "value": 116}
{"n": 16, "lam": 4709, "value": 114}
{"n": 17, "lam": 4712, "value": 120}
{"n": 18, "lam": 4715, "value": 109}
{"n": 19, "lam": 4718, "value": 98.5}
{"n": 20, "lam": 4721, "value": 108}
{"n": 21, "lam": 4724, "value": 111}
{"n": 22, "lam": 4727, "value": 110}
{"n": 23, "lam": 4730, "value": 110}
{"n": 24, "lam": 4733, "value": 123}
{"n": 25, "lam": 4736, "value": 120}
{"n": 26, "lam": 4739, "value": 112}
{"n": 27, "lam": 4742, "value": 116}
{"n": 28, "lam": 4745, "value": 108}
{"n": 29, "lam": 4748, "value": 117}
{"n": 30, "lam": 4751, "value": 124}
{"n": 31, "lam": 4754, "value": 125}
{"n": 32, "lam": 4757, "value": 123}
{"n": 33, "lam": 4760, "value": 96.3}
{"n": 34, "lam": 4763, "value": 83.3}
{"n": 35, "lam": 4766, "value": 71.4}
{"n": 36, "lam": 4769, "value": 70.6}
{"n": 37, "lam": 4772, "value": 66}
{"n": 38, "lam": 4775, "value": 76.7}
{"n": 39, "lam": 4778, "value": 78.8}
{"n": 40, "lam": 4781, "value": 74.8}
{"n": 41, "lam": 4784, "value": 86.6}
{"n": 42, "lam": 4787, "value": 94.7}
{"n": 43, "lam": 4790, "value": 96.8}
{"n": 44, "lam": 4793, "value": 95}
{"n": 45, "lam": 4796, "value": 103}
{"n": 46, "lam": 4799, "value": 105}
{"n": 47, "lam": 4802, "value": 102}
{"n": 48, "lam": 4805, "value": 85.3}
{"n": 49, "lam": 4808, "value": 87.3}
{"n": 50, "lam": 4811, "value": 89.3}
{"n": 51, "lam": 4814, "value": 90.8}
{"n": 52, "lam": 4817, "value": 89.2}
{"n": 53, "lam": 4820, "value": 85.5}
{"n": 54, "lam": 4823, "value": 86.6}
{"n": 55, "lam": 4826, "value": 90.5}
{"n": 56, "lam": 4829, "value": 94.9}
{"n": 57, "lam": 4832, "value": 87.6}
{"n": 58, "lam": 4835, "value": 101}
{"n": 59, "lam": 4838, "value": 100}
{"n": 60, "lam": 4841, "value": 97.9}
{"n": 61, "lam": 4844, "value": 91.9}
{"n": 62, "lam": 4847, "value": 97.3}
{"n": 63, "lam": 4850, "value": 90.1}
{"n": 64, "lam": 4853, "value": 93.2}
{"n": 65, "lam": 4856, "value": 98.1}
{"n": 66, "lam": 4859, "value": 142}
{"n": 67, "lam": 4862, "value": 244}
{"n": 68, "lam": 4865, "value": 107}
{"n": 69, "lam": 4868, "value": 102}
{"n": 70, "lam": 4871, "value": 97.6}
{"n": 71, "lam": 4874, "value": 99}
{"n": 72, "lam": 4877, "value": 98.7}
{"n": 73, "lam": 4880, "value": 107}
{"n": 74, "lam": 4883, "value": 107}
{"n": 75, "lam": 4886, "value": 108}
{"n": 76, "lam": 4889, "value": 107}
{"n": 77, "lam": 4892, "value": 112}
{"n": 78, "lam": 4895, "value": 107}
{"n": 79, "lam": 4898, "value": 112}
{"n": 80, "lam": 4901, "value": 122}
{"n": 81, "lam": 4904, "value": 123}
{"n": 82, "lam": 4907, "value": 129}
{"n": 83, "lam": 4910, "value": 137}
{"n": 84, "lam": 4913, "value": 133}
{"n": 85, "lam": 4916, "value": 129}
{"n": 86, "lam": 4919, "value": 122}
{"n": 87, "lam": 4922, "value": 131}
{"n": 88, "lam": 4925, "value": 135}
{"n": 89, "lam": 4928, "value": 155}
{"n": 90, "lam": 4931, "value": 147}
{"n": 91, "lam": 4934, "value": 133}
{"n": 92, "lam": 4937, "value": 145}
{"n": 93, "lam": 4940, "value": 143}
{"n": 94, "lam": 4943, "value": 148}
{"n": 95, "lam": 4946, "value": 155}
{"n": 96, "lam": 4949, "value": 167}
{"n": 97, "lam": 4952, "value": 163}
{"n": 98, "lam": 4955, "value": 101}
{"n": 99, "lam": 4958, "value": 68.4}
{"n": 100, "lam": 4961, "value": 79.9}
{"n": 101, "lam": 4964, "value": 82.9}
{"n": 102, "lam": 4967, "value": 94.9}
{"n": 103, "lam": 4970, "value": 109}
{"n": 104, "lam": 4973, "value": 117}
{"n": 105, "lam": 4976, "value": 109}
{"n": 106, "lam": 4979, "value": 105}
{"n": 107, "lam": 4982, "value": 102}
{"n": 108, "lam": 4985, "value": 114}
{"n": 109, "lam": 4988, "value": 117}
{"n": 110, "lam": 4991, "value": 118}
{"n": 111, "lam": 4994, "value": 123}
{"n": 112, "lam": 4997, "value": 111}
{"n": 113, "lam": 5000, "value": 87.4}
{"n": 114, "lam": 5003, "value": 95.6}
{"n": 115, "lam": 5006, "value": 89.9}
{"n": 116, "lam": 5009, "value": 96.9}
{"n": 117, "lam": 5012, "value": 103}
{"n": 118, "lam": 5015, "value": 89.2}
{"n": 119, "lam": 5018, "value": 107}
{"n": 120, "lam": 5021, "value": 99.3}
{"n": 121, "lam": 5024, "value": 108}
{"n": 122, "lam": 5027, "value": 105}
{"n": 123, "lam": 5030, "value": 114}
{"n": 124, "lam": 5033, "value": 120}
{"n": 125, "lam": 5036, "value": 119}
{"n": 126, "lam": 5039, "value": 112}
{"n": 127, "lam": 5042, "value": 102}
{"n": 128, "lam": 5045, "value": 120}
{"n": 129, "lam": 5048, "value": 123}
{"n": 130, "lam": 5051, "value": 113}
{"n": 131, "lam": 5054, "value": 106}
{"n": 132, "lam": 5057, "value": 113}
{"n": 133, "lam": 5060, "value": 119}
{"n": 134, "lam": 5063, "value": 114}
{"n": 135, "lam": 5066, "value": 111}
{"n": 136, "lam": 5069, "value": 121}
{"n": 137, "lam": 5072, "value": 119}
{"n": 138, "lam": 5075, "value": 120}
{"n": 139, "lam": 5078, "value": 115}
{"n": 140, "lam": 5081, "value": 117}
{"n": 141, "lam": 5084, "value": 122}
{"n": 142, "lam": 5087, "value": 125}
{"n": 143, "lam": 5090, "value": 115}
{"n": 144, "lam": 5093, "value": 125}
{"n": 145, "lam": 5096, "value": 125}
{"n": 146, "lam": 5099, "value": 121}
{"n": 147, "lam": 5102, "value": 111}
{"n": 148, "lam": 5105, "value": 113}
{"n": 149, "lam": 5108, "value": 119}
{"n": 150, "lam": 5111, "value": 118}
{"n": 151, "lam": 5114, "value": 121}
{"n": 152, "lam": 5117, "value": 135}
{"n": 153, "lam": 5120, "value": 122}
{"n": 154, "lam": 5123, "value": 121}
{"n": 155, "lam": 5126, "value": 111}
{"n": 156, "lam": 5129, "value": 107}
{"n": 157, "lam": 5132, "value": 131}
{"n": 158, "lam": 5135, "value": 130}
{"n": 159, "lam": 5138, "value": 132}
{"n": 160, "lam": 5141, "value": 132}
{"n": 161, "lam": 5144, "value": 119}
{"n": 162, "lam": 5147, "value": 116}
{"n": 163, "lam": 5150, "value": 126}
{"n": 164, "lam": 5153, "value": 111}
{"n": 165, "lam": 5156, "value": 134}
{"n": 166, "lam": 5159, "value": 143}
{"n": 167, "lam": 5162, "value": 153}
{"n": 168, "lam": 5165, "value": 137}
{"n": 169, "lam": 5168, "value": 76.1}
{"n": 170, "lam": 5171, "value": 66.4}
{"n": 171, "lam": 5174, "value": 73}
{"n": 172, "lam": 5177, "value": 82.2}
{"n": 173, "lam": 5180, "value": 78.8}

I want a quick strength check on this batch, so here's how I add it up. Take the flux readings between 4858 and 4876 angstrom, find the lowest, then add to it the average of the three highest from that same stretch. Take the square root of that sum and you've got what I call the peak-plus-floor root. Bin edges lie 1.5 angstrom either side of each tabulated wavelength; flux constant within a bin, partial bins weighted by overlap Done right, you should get 16.2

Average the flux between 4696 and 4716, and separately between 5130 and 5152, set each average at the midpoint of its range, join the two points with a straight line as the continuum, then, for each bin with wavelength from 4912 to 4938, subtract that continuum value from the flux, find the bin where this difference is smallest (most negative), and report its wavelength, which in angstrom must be 4919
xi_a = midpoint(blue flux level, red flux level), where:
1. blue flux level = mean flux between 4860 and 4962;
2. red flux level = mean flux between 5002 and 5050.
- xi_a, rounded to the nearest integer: 116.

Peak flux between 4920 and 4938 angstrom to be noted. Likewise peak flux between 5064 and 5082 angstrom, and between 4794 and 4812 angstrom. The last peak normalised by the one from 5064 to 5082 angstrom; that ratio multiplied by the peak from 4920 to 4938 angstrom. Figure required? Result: 135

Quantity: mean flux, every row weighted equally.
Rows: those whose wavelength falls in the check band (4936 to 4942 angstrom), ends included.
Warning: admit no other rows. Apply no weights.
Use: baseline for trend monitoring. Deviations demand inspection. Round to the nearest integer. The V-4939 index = 144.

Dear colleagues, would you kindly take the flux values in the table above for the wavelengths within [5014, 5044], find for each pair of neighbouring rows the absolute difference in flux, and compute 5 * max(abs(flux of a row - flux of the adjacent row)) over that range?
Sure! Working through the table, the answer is 89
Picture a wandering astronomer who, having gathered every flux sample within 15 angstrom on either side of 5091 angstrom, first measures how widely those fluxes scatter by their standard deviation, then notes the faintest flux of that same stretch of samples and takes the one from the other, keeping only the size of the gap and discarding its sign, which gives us 106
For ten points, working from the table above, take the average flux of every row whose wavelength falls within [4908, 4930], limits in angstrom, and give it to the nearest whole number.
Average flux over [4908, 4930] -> 135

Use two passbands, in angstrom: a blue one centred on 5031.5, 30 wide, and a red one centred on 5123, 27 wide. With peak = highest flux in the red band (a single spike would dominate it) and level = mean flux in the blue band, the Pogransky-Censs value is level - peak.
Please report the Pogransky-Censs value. -24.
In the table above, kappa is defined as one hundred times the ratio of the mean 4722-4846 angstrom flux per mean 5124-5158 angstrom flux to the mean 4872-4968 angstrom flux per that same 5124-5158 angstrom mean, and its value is 79.6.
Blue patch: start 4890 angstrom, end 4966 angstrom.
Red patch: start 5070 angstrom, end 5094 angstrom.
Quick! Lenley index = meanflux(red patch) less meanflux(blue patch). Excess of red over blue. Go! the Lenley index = -7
